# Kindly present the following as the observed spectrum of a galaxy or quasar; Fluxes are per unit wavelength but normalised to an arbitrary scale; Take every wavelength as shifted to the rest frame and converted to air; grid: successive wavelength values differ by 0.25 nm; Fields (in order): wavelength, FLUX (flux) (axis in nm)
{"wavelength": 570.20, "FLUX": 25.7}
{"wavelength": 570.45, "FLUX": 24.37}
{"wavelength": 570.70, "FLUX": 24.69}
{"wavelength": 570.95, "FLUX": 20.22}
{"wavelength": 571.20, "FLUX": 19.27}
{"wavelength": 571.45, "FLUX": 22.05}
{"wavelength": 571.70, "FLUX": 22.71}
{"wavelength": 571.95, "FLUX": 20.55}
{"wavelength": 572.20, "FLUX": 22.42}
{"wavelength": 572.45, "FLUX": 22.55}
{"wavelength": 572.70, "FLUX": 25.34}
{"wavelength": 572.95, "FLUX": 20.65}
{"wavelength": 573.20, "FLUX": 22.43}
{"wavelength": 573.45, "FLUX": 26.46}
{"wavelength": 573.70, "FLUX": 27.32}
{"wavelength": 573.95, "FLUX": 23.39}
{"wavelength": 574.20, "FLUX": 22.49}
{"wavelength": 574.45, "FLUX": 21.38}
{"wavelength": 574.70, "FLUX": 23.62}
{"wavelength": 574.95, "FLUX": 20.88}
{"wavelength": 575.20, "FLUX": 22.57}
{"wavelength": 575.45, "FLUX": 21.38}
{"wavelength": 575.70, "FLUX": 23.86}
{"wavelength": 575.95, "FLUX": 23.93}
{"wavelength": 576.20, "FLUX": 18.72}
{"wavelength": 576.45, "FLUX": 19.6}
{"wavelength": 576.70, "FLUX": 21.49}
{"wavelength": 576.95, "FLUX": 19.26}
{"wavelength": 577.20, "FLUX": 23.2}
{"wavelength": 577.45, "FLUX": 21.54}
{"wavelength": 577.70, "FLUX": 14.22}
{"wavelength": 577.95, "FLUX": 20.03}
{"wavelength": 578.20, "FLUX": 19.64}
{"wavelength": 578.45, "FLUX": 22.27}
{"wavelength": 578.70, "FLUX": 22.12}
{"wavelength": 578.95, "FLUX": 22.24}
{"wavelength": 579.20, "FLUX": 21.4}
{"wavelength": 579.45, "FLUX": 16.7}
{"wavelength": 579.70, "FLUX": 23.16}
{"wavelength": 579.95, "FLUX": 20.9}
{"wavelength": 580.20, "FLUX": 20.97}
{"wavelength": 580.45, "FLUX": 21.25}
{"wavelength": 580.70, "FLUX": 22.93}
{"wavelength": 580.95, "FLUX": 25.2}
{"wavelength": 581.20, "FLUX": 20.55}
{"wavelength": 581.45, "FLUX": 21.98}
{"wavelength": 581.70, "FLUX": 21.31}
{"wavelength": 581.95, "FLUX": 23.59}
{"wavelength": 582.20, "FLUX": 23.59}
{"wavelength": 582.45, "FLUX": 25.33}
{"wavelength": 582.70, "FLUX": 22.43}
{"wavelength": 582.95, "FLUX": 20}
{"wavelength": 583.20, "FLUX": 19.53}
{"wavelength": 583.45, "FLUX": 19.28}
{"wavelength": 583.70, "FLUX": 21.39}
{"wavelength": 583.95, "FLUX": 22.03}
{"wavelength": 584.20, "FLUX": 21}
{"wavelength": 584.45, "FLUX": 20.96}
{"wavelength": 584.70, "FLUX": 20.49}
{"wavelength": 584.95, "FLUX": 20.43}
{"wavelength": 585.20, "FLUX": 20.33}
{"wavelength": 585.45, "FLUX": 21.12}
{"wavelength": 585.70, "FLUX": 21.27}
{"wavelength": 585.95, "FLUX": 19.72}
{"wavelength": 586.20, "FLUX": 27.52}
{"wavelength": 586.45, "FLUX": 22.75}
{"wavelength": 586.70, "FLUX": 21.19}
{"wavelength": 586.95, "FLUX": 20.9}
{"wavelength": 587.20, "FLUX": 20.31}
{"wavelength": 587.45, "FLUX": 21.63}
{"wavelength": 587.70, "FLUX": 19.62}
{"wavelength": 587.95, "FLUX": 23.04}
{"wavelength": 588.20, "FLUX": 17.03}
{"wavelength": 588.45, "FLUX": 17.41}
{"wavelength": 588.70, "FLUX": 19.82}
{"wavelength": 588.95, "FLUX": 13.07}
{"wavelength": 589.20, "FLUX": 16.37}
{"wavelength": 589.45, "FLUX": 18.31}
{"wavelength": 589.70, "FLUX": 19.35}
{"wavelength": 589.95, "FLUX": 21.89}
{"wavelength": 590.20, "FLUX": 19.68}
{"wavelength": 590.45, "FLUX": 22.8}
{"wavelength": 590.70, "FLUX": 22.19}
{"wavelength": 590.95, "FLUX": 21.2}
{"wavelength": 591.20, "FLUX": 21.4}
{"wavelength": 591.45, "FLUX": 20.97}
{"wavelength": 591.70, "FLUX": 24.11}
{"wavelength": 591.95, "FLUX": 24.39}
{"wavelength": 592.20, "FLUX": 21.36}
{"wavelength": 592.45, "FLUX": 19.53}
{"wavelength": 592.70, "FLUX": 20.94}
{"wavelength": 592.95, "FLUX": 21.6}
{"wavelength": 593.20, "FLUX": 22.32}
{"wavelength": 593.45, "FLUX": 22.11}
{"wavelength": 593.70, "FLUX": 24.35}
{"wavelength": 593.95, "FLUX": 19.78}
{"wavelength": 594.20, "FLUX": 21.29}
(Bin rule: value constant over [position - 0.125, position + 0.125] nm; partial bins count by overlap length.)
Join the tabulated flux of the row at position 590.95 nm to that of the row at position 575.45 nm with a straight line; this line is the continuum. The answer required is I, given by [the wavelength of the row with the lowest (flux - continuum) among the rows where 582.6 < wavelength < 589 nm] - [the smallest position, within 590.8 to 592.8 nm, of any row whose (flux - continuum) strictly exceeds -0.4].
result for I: -2.00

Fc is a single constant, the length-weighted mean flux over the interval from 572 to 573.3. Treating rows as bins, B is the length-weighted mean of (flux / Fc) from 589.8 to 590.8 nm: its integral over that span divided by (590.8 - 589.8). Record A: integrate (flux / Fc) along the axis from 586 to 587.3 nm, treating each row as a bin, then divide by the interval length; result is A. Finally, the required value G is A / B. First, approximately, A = 0.99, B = 0.956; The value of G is 1.04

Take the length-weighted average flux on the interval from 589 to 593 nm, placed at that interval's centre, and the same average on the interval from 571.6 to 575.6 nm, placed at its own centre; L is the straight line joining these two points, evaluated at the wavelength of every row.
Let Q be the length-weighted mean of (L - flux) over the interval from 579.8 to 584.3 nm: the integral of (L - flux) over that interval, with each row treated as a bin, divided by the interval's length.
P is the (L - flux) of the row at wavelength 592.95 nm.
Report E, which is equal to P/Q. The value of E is -26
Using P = -1.0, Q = 0.0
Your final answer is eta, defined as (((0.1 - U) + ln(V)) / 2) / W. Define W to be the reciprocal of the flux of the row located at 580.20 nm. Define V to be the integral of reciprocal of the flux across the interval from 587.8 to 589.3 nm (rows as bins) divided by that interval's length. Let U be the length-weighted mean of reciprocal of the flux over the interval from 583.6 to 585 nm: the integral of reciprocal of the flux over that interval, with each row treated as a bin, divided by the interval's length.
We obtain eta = -29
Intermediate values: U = 0.0475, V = 0.0578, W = 0.048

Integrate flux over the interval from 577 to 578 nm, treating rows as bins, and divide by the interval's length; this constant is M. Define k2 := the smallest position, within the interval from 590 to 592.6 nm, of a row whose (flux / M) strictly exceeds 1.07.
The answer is 590.45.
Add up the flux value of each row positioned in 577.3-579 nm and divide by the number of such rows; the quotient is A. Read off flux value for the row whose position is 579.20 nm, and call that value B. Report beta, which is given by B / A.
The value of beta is 1.05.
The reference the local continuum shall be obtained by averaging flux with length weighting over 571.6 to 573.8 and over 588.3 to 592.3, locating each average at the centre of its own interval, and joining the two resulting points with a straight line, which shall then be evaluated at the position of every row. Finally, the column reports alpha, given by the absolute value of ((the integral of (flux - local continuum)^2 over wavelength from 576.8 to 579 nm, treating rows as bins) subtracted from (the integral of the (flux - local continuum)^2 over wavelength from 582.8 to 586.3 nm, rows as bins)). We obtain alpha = 10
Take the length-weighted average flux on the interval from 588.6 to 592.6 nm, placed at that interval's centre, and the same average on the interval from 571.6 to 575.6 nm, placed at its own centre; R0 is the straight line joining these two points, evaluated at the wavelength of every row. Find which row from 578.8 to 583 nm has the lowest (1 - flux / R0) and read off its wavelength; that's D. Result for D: 582.45 nm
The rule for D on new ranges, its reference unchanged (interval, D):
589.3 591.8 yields 591.70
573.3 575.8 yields 573.70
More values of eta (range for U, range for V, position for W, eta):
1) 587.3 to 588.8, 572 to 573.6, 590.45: -35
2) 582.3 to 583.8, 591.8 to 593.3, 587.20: -31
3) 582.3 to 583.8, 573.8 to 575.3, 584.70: -31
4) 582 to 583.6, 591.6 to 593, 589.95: -33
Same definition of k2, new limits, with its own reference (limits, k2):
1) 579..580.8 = 579.20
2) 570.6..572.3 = 570.70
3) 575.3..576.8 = 575.45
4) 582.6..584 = 582.70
